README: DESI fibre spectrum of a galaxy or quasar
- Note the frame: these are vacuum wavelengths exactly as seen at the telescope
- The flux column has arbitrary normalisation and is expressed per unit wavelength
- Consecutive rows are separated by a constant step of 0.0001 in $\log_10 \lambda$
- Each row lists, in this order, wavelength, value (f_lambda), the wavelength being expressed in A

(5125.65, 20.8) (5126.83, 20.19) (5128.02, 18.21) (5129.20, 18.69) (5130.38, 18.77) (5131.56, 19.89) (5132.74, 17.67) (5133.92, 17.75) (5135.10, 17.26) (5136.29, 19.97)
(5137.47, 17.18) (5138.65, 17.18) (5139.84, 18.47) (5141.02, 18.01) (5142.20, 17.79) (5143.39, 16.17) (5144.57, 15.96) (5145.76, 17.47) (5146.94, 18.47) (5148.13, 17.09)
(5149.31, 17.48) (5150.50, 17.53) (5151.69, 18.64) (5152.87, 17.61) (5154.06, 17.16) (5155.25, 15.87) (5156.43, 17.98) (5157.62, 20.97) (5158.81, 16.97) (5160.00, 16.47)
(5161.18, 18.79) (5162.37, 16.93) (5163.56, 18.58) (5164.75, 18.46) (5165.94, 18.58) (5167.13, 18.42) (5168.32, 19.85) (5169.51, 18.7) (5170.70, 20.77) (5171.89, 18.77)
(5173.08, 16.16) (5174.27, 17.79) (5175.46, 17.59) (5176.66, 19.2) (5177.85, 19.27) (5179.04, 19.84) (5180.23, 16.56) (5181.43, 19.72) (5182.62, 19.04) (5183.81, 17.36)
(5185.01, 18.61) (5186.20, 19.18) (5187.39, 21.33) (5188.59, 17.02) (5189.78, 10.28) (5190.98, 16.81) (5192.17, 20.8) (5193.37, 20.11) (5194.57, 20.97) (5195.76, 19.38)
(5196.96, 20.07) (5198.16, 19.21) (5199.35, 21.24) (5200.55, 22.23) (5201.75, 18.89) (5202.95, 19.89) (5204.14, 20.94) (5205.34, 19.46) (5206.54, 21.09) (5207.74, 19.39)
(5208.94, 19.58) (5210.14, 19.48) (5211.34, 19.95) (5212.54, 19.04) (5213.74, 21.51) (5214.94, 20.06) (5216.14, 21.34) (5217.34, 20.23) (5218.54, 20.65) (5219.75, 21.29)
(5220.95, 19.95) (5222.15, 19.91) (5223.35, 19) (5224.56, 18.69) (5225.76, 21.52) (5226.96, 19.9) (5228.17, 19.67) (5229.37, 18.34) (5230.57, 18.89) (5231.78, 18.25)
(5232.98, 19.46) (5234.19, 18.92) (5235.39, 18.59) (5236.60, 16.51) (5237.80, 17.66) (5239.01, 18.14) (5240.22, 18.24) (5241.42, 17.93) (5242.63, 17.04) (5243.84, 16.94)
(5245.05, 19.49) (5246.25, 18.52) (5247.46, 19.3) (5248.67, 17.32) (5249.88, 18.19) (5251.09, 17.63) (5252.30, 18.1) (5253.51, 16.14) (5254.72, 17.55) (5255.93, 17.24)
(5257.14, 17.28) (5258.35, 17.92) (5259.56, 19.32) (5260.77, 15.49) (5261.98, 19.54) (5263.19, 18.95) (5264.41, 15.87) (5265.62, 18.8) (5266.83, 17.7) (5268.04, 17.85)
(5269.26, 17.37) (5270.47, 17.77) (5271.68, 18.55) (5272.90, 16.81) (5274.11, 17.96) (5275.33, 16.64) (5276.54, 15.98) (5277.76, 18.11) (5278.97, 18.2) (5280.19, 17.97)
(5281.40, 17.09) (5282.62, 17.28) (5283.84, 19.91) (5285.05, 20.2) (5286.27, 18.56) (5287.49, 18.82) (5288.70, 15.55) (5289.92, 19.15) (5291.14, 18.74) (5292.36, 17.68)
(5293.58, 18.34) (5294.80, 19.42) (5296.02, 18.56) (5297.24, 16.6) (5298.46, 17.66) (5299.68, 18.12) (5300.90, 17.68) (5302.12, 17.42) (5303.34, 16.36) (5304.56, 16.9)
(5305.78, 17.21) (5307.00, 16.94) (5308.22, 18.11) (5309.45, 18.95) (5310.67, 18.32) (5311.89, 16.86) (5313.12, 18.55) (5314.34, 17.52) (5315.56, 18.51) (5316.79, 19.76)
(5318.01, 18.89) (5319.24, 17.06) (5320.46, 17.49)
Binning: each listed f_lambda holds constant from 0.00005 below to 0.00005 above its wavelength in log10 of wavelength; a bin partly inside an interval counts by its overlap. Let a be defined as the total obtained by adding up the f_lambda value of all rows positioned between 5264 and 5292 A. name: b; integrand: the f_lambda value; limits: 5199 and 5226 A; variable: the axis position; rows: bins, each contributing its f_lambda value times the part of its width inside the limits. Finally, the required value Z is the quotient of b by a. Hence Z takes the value 1.33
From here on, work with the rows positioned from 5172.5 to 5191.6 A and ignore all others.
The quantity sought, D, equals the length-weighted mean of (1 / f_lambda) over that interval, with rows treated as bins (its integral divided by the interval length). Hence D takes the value 0.0574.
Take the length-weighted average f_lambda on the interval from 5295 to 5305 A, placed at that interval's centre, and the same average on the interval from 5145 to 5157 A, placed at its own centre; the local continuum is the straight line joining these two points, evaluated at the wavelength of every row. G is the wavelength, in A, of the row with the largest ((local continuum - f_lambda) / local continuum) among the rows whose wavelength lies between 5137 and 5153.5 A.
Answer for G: 5144.57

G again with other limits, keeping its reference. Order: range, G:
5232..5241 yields 5236.60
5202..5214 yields 5212.54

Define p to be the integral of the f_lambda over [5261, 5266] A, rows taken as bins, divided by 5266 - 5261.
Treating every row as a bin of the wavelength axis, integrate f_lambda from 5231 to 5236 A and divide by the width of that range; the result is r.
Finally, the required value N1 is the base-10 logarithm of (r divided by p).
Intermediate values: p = 18.0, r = 18.8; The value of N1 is 0.02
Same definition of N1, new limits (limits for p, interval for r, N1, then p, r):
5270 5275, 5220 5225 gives 0.04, 17.7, 19.5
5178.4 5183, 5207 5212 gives 0.02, 18.8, 19.6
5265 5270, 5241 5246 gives 0.00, 17.9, 17.9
